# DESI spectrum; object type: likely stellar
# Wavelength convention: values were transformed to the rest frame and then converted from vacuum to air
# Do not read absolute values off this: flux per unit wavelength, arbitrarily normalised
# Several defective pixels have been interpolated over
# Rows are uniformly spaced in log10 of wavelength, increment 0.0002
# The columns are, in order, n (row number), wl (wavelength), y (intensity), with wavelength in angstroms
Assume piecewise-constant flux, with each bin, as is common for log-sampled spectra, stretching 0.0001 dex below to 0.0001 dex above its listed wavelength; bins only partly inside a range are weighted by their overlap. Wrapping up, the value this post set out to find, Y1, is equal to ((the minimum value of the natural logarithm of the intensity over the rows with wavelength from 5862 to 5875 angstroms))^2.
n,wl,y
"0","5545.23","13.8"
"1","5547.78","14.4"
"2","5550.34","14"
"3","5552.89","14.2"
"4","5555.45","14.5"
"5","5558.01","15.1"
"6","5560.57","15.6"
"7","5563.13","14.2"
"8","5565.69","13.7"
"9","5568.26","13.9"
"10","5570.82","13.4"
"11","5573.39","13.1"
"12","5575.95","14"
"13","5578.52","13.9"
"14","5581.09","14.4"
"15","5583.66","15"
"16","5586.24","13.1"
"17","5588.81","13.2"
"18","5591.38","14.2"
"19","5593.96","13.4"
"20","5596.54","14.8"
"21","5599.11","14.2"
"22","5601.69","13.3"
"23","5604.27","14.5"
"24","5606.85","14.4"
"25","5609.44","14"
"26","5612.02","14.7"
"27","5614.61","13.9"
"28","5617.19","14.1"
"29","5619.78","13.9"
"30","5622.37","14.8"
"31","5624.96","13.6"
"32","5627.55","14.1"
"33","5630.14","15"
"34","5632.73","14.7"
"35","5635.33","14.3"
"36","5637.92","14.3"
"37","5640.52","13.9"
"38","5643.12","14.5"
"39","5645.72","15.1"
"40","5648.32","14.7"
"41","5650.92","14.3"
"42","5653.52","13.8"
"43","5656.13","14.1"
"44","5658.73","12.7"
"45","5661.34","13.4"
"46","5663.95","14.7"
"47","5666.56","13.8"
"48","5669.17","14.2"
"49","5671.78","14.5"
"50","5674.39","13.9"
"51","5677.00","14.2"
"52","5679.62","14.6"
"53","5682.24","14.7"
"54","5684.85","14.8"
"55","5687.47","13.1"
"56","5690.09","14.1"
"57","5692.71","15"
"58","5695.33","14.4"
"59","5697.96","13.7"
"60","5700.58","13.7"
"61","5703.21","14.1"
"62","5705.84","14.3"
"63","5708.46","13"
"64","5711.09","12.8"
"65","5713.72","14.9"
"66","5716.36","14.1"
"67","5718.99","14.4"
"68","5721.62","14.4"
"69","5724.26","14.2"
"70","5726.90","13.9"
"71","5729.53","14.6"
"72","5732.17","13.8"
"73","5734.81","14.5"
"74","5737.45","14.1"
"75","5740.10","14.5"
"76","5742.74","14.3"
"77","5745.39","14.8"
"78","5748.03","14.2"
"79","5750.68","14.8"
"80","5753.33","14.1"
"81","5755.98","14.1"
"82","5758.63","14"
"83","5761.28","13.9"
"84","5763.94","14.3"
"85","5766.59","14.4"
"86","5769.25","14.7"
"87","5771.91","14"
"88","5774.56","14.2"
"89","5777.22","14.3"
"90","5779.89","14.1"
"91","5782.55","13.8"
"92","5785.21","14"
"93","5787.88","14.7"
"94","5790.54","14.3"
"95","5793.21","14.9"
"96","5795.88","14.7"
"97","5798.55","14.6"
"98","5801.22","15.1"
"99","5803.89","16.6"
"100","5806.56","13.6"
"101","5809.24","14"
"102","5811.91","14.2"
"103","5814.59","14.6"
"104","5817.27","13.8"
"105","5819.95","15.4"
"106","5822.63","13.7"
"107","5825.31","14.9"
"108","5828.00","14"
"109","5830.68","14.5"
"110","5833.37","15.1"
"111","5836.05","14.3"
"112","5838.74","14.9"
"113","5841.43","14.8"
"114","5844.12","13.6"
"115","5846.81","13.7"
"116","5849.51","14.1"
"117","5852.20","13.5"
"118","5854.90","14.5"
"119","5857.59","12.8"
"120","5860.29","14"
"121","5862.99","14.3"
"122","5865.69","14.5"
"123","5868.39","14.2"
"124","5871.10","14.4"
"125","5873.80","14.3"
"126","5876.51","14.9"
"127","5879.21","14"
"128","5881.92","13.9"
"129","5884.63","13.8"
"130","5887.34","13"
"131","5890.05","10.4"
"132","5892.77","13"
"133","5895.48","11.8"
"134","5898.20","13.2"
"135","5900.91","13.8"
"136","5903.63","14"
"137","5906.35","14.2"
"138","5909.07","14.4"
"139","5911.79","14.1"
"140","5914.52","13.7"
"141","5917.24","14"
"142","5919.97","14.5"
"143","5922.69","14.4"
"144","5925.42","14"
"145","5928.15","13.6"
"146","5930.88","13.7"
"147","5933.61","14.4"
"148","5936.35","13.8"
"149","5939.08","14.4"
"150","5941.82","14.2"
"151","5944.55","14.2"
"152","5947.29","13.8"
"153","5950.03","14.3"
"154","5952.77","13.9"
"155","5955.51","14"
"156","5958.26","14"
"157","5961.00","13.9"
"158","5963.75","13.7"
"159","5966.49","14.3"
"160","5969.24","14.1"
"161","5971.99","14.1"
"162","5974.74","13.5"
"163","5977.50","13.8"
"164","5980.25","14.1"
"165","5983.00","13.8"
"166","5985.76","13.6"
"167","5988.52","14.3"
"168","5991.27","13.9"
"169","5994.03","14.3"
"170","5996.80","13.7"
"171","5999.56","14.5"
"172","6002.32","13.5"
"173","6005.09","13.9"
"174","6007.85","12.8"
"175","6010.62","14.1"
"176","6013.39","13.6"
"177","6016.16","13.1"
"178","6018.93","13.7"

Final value 7.04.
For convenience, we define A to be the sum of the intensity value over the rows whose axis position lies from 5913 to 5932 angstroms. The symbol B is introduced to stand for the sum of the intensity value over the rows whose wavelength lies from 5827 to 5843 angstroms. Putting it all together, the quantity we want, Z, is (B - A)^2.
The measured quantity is 106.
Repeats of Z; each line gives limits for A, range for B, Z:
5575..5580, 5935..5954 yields 4998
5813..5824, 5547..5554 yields 222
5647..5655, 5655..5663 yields 7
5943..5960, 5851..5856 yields 3158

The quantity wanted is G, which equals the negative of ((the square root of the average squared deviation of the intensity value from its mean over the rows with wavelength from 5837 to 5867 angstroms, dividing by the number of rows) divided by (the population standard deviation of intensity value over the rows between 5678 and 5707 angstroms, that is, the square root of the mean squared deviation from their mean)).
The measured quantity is -1.1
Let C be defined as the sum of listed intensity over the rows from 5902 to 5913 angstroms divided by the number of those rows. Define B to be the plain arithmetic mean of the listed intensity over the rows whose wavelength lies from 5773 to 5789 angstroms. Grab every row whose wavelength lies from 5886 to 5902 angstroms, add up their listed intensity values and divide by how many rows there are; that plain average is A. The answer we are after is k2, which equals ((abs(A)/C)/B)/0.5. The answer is 0.125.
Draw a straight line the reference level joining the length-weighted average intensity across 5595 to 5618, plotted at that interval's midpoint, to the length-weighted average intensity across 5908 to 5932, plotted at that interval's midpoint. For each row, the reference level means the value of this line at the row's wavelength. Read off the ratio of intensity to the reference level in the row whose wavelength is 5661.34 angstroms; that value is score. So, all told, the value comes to 0.95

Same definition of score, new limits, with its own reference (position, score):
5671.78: 1.02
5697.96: 0.97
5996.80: 0.98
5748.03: 1.00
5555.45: 1.02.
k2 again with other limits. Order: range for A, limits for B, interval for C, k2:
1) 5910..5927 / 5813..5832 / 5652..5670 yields 0.142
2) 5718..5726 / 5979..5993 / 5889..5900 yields 0.170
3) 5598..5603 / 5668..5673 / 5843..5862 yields 0.139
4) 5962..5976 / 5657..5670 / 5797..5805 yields 0.131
